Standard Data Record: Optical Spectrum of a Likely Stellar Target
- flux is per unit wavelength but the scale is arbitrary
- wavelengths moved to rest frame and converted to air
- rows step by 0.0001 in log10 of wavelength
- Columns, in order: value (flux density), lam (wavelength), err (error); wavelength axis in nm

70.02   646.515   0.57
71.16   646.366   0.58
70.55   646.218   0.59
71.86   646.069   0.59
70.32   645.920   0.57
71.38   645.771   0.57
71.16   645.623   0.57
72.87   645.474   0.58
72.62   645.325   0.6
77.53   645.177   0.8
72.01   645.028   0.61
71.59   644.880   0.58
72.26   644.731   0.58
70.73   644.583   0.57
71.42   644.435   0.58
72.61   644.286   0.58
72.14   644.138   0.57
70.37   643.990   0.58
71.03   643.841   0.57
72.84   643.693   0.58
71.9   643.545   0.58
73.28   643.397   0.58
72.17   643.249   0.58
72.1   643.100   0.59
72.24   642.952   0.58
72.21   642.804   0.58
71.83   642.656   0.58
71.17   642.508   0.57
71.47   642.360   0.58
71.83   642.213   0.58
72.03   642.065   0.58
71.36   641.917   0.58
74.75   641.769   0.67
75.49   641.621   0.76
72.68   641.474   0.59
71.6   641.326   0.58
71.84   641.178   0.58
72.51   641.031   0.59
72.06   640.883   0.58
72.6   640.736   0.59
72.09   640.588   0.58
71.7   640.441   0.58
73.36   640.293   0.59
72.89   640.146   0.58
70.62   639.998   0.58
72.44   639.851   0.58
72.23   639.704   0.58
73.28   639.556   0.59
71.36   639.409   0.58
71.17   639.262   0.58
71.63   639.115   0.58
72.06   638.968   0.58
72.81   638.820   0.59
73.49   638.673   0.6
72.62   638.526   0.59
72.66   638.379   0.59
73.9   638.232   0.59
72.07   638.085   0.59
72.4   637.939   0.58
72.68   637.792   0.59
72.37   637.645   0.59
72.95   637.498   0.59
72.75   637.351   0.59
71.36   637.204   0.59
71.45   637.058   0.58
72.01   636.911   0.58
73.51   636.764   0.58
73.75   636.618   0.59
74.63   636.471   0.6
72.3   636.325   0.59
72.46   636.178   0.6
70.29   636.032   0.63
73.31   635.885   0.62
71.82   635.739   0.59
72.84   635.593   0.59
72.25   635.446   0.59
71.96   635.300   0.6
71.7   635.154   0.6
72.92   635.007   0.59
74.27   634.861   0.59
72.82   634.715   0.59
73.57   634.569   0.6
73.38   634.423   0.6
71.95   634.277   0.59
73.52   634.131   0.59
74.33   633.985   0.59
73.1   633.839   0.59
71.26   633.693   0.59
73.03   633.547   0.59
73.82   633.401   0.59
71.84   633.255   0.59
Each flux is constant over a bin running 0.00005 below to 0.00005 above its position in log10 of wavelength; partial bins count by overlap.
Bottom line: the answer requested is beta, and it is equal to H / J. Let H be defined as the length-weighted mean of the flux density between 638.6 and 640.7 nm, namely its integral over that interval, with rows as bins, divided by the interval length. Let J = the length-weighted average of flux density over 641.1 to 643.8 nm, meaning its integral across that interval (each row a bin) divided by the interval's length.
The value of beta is 1.00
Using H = 72.2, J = 72.4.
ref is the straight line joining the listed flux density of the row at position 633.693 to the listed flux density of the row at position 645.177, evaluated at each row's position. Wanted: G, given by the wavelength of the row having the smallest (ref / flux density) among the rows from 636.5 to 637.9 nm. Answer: 636.618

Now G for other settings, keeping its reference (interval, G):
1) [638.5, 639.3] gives 638.673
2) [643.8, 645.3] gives 645.177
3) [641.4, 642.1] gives 641.621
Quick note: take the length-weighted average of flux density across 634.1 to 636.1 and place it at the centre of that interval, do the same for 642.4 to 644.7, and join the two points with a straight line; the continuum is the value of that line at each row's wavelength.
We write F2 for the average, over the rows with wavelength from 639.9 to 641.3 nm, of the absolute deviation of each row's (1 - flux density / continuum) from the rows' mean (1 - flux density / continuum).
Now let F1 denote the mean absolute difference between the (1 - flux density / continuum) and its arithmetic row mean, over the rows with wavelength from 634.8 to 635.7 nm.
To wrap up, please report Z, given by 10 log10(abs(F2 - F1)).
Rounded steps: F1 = 0.009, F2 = 0.0080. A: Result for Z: -29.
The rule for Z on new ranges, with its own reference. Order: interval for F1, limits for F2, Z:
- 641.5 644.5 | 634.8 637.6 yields -32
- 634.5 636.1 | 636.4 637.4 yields -26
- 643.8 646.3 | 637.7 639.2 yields -21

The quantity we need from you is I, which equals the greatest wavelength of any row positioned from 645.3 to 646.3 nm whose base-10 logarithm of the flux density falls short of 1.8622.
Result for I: 646.218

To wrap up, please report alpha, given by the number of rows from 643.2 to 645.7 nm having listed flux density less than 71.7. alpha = 6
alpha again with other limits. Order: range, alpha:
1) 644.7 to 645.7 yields 2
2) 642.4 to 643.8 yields 1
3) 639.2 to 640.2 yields 3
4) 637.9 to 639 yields 0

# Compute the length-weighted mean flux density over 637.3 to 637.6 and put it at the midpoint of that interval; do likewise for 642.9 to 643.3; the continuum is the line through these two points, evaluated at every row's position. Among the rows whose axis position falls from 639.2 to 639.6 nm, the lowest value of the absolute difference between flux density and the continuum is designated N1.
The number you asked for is 0.829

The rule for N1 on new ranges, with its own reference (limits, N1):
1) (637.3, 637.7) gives 0.028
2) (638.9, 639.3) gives 0.463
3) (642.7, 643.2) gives 0.086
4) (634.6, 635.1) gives 0.090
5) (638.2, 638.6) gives 0.043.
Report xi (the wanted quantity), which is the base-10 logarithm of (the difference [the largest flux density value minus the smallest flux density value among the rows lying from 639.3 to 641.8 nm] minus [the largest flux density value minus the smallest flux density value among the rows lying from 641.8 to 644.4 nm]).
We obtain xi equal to 0.29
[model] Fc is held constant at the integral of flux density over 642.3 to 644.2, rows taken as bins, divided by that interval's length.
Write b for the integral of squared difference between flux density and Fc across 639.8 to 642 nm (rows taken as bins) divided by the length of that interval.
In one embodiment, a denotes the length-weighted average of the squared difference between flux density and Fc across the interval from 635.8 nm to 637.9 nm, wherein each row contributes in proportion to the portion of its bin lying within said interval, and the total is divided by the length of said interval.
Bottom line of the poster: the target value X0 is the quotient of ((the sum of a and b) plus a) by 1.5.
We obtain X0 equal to 3.3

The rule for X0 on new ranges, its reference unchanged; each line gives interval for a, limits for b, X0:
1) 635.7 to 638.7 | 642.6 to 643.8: 2.2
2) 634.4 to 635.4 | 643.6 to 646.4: 3.9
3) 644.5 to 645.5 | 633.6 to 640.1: 7.8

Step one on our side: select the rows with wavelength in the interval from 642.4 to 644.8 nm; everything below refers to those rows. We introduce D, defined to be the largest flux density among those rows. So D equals 73.28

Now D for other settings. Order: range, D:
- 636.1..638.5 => 74.63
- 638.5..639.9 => 73.49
